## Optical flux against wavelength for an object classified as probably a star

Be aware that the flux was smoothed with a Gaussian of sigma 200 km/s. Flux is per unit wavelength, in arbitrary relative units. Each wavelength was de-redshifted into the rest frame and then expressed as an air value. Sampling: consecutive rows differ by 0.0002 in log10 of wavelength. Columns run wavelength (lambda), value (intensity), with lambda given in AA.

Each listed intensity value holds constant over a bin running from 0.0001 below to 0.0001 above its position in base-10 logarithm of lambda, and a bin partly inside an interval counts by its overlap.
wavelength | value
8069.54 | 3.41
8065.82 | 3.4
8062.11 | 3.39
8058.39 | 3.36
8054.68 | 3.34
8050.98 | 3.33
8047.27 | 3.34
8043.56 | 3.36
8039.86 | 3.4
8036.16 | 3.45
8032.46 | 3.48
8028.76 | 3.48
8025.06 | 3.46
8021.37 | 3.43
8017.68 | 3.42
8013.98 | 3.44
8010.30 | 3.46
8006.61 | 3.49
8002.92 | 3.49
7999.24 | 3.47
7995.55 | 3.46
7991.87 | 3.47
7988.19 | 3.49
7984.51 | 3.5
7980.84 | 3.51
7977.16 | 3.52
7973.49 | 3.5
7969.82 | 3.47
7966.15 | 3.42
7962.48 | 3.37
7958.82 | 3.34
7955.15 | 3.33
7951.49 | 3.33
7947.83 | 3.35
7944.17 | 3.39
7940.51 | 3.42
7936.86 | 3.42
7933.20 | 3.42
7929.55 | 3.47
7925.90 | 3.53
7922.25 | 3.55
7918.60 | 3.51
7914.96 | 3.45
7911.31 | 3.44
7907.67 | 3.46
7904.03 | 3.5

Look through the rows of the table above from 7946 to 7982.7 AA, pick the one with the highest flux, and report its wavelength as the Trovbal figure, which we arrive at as 7977.16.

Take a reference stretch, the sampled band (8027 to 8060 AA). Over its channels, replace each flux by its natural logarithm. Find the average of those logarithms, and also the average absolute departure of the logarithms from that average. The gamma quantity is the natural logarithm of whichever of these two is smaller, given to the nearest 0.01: -4.17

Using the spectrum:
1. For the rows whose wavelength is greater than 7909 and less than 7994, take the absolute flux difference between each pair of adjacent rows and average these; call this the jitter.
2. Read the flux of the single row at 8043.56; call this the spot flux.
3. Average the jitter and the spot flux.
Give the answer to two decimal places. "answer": 1.69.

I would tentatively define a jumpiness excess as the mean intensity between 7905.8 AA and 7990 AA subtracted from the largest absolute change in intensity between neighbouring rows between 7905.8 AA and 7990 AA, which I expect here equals -3.38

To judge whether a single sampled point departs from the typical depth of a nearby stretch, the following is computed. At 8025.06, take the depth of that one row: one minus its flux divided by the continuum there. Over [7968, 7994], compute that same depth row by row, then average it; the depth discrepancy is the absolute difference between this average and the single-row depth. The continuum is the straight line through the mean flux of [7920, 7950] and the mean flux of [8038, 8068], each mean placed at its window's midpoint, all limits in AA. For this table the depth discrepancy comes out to 0.001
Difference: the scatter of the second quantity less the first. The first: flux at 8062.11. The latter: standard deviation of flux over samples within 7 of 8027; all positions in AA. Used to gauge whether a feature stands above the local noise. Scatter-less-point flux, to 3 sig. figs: -3.37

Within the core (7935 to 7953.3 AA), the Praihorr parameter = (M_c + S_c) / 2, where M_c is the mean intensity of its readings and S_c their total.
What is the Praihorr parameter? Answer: 10.1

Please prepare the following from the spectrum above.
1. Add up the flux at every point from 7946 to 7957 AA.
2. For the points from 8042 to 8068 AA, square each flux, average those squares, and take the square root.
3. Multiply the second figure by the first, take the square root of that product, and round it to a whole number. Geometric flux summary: 6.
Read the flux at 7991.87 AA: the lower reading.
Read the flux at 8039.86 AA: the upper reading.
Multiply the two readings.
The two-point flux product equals 11.80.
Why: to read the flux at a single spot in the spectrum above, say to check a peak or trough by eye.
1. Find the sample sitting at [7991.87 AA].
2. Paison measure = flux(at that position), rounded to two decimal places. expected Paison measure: 3.47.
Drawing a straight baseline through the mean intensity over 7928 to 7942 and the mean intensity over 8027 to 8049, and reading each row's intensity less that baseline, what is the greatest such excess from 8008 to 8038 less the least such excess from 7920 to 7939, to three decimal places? 0.074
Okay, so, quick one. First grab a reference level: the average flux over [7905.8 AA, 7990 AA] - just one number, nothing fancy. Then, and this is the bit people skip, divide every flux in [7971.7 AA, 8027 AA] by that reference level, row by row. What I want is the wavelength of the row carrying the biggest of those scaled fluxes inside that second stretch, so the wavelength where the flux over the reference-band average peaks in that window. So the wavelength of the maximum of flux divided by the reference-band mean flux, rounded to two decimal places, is 7977.16 AA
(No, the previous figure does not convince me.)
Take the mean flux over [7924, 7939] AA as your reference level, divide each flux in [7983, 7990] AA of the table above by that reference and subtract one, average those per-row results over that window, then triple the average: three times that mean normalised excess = 0.03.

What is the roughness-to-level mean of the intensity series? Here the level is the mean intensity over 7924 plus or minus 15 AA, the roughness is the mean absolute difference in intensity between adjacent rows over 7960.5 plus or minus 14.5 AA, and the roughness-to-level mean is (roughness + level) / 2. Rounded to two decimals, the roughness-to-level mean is 1.75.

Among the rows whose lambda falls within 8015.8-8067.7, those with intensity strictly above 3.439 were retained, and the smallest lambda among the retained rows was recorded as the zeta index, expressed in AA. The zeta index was 8025.06 AA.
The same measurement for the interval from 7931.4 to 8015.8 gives 7969.82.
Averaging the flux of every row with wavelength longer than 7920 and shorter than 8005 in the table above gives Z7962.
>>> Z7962 3.44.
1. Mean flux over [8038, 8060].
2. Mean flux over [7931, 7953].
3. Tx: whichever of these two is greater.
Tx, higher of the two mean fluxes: 3.39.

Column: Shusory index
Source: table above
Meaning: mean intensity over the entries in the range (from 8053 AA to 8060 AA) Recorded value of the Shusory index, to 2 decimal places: 3.35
